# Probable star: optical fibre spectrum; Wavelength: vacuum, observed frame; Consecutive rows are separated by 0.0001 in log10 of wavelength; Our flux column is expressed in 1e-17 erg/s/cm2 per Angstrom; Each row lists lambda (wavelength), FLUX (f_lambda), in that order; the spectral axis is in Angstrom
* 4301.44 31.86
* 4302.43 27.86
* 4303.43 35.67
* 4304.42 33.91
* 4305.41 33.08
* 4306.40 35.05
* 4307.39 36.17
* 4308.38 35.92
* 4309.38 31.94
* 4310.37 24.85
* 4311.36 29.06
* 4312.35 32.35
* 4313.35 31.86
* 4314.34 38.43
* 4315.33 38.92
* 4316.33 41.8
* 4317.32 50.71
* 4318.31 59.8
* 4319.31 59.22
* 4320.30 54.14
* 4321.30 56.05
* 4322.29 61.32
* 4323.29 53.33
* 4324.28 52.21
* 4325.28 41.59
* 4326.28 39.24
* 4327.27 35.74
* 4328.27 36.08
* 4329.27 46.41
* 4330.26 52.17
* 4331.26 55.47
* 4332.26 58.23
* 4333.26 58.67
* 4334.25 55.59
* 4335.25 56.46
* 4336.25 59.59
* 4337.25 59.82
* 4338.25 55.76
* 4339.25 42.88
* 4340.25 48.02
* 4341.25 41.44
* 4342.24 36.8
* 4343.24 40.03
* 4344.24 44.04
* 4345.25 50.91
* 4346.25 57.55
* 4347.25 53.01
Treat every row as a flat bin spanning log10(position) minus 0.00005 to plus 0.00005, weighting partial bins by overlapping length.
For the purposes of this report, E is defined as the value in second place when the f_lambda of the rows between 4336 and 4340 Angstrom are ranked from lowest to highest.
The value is 55.76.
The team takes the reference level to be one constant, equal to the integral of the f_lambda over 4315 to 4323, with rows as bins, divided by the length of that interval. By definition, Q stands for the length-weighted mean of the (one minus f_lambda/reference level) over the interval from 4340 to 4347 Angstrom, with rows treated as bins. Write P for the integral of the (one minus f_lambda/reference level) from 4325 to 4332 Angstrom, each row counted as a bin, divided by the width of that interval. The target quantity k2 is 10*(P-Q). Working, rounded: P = 0.2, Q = 0.14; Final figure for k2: 0.3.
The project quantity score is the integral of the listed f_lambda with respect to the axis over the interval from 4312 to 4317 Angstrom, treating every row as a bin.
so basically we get 186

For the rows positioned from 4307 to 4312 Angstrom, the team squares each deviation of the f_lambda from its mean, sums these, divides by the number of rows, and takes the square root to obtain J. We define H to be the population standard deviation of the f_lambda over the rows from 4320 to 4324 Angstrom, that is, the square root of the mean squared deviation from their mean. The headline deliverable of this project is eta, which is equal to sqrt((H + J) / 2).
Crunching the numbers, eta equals 1.9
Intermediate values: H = 3.1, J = 4.3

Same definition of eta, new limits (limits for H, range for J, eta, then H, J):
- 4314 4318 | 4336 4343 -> 2.6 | 4.9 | 8.6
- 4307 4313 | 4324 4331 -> 2.3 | 3.9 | 6.5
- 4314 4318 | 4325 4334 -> 2.6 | 4.9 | 8.8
